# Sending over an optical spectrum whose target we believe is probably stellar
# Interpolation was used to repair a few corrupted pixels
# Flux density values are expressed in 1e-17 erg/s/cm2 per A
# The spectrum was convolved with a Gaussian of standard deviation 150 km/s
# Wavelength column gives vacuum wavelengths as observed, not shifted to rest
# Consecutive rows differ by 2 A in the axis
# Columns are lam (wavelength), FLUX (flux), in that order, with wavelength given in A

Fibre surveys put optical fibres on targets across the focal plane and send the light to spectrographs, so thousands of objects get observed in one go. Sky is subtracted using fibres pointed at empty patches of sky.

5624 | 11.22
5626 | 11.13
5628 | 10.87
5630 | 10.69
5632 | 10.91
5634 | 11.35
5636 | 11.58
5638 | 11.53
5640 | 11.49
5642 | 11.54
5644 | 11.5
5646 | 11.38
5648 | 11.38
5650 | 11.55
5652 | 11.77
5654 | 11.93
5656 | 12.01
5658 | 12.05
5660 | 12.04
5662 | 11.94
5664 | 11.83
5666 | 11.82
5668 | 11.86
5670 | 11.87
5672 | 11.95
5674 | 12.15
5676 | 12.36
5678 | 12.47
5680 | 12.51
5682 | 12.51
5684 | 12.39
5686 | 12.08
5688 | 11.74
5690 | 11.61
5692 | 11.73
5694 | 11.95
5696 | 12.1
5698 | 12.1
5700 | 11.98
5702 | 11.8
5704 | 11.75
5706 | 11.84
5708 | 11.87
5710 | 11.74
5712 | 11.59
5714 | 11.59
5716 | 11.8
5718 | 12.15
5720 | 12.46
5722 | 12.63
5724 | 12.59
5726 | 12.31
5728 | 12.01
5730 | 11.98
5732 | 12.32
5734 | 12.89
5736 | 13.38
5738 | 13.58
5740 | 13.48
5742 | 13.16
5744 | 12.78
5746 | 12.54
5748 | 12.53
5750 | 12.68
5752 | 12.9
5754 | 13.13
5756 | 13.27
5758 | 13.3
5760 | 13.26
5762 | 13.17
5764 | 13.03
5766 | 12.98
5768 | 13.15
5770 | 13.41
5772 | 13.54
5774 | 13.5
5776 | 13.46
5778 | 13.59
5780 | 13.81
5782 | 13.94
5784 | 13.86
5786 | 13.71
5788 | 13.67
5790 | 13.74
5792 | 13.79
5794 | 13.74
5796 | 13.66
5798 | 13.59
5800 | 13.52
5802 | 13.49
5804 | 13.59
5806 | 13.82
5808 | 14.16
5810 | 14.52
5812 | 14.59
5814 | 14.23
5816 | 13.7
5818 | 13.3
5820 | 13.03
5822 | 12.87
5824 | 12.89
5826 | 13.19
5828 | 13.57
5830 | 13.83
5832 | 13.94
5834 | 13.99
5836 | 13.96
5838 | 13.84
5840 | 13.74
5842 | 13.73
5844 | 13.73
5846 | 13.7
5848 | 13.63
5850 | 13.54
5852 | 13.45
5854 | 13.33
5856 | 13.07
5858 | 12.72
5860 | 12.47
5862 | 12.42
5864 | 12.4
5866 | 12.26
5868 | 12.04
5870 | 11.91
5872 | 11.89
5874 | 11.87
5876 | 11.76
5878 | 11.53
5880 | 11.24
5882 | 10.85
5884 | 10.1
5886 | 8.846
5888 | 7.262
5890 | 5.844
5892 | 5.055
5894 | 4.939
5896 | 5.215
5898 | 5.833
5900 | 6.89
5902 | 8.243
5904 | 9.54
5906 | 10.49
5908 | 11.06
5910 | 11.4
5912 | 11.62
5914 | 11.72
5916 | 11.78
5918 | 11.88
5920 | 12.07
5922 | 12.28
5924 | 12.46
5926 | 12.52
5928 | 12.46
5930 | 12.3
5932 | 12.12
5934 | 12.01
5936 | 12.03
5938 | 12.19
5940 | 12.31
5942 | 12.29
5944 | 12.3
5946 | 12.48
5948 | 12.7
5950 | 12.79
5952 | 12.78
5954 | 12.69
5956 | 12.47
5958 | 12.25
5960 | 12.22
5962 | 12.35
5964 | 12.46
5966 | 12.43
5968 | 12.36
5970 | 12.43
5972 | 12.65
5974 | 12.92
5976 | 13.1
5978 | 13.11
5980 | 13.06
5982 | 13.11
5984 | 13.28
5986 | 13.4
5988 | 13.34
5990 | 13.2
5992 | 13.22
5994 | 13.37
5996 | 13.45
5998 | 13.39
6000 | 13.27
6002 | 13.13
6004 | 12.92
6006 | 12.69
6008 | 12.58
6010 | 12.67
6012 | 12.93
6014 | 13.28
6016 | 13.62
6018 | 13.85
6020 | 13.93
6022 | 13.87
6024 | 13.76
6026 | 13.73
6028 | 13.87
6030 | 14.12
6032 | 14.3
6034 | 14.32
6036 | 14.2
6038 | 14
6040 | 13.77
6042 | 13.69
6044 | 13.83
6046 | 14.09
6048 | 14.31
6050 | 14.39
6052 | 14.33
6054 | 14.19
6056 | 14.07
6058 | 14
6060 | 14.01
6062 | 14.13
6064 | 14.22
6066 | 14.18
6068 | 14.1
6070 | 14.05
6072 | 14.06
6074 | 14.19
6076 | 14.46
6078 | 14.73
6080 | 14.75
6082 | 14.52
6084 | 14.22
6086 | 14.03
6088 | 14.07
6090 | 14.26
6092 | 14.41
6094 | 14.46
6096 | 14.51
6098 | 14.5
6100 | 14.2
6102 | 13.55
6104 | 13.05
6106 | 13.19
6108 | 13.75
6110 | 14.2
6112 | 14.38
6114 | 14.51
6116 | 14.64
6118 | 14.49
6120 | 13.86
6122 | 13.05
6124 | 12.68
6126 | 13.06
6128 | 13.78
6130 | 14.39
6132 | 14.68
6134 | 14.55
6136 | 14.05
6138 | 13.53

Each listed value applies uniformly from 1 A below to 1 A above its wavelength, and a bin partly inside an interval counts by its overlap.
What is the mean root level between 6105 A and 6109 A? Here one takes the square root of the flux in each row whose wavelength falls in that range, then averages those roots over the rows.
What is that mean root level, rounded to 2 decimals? 3.67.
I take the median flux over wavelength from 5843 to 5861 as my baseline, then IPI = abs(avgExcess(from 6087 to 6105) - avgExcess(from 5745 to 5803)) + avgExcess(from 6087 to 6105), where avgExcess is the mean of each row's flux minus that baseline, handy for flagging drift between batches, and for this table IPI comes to 1.4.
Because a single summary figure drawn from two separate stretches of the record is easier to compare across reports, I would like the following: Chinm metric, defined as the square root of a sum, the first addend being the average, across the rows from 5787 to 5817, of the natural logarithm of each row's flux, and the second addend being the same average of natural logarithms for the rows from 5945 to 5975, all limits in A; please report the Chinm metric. 2.27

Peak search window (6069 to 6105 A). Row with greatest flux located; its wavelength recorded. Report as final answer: 6080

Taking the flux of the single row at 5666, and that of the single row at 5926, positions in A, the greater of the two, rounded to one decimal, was 12.5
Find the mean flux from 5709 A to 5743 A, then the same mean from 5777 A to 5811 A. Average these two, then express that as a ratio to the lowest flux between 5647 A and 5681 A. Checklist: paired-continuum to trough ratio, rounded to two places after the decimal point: 1.15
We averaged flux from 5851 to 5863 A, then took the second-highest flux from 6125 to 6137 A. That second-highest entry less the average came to 1.6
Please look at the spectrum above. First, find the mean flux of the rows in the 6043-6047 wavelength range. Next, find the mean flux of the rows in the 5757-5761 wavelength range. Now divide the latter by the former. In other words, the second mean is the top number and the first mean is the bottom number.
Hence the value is 0.95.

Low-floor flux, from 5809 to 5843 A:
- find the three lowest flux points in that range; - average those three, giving 12.9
